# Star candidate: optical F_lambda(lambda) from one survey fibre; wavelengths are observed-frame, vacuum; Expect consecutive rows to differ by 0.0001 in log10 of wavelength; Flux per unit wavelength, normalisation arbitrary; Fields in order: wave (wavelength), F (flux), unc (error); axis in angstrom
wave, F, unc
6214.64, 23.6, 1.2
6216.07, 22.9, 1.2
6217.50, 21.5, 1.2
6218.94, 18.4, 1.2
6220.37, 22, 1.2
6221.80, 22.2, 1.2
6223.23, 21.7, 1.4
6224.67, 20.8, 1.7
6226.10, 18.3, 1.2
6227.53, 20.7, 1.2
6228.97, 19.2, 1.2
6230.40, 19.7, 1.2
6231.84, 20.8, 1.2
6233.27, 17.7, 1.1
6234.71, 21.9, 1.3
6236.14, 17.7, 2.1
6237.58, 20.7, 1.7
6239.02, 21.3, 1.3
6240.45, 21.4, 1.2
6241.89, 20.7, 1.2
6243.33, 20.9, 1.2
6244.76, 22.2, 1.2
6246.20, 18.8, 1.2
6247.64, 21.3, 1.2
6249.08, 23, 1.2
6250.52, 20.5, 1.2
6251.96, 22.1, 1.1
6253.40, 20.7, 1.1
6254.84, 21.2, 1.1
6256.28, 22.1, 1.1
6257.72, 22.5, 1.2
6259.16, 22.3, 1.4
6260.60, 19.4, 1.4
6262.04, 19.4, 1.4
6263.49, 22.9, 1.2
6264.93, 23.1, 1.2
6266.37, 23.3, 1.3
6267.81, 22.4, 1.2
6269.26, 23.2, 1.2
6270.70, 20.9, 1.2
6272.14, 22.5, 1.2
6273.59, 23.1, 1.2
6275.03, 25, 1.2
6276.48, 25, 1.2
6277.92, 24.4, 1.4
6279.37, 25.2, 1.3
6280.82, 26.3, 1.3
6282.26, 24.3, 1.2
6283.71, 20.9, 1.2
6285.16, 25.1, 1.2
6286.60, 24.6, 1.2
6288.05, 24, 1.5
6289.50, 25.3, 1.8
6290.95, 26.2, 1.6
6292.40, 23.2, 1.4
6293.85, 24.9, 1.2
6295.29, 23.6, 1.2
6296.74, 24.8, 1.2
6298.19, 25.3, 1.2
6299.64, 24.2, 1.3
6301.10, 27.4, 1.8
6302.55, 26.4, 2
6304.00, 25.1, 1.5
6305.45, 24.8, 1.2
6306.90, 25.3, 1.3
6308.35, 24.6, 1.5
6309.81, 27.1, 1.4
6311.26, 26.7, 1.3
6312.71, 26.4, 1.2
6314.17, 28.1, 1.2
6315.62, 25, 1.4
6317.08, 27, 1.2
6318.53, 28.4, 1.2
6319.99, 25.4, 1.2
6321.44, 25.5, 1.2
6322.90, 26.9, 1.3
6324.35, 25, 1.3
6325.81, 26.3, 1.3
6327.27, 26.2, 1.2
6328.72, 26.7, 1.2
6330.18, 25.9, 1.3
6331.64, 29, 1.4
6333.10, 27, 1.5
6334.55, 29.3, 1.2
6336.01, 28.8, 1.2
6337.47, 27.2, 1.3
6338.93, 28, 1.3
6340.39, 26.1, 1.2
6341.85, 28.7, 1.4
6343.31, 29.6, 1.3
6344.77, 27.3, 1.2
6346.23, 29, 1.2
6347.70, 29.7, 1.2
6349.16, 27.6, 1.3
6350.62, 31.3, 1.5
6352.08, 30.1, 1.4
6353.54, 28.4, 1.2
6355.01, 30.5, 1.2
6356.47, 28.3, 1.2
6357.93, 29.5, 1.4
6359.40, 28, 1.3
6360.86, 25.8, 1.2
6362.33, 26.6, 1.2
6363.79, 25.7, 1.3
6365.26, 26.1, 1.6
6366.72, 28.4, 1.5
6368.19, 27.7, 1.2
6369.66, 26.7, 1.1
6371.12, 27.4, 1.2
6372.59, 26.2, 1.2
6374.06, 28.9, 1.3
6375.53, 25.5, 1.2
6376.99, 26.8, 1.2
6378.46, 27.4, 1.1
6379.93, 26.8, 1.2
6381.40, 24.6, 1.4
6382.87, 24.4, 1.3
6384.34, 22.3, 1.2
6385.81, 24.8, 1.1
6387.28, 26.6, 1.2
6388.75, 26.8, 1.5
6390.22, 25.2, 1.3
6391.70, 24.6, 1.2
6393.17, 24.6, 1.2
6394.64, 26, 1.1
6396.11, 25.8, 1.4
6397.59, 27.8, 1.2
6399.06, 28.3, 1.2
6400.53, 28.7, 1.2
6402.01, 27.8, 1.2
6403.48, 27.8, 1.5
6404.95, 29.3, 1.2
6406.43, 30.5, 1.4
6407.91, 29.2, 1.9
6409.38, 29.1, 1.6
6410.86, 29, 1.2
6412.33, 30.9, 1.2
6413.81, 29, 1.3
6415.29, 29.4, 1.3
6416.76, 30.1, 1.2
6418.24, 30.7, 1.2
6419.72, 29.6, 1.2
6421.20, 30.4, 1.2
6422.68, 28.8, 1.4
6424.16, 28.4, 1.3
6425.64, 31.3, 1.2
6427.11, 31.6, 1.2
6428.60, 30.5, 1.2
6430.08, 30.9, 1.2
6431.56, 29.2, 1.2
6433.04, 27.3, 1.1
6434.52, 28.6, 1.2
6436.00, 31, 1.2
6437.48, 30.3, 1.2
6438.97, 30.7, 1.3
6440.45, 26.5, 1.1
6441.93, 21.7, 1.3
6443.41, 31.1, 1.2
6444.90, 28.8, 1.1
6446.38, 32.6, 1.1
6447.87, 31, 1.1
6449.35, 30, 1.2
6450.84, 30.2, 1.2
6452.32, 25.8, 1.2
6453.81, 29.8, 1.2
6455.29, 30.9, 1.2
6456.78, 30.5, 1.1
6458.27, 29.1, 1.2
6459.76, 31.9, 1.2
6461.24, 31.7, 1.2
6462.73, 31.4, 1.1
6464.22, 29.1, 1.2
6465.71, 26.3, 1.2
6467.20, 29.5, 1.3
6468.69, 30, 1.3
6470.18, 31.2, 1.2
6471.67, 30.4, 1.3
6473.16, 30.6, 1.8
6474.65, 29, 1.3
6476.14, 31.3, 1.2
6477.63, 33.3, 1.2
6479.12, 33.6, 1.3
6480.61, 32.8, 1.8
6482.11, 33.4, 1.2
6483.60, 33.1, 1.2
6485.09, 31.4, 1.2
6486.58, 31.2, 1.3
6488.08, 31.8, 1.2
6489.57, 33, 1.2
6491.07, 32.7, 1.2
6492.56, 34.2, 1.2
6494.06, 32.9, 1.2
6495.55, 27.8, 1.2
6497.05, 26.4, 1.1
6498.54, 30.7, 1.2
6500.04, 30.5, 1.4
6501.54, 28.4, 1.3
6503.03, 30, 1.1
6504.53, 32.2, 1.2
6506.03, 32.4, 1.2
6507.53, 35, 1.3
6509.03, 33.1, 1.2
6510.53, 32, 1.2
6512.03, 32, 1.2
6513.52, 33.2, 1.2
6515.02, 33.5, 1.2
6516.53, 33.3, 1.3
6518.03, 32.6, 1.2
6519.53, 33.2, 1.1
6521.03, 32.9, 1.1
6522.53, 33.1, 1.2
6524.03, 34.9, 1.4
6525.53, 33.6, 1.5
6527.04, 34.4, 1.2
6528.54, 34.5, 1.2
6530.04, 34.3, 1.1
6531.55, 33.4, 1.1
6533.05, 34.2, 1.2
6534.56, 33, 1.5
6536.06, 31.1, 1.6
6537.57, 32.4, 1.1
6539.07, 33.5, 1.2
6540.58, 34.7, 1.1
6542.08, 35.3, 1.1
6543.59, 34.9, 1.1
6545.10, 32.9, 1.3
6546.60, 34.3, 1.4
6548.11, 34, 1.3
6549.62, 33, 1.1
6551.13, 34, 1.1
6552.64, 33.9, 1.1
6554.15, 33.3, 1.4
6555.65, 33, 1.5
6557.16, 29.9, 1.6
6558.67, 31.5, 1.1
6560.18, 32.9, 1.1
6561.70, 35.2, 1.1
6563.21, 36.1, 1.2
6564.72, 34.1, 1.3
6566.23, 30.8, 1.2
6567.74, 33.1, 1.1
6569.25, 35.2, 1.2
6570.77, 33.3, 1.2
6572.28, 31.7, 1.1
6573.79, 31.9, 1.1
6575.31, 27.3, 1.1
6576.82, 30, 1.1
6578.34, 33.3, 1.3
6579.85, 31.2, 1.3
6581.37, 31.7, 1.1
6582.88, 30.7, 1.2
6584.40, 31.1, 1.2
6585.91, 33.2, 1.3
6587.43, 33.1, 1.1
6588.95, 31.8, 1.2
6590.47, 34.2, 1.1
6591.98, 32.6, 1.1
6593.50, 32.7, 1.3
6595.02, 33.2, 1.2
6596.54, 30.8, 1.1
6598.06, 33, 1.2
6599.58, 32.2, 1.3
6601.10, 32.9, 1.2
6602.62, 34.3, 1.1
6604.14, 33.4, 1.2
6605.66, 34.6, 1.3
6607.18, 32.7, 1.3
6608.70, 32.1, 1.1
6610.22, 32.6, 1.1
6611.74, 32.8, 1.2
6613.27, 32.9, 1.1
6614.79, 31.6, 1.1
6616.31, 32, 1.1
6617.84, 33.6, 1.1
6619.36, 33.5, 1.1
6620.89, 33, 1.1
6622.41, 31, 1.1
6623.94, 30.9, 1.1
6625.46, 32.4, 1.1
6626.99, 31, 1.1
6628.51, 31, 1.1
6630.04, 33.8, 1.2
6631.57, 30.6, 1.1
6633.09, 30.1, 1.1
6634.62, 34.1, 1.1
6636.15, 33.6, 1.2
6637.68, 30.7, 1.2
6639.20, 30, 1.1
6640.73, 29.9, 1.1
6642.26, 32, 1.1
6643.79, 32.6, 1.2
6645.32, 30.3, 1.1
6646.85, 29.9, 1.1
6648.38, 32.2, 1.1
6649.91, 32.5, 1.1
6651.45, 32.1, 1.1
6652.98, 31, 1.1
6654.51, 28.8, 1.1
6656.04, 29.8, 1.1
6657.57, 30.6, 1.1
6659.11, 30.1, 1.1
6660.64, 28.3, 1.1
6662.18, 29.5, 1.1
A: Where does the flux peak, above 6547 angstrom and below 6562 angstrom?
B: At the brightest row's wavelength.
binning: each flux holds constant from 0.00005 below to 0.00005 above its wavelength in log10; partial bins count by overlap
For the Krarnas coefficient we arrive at 6561.70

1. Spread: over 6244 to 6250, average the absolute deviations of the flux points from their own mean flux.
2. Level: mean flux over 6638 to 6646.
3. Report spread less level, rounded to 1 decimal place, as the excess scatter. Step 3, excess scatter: -29.7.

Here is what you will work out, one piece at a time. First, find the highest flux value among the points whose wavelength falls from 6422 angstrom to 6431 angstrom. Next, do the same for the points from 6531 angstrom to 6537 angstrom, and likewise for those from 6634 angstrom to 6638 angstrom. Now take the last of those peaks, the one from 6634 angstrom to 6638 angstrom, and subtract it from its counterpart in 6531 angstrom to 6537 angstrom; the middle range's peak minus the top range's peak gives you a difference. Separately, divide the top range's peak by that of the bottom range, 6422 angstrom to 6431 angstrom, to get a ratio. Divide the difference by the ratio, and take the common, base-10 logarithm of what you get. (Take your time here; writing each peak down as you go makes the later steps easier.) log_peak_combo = -1.0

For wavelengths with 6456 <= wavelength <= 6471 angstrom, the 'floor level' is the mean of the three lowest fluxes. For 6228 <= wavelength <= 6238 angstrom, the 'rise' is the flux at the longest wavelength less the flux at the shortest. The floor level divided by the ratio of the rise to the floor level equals 529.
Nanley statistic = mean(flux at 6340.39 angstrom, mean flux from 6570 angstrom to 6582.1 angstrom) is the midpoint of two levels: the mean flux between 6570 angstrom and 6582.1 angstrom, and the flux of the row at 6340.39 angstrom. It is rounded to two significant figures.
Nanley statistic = 29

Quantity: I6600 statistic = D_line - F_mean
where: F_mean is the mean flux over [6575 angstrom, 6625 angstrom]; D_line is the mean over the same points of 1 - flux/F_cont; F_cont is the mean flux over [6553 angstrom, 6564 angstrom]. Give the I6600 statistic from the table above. -32.3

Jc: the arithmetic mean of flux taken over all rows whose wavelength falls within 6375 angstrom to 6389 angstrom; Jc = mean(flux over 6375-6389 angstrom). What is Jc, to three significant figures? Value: 25.6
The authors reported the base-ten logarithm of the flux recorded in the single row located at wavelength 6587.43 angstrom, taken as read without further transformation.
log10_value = 1.52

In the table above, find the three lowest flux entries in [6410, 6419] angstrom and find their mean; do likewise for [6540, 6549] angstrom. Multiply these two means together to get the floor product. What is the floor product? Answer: 983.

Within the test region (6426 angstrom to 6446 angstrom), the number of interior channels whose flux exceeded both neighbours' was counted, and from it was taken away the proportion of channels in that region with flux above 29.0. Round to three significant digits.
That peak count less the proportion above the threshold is 3.38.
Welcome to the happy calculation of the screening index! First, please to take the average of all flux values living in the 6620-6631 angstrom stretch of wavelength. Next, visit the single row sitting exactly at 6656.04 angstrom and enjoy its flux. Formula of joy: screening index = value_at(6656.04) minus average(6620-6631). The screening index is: -2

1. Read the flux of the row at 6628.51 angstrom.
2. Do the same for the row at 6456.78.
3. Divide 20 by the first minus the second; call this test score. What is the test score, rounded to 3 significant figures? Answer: 40.0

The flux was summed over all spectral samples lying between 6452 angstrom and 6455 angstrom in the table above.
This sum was 56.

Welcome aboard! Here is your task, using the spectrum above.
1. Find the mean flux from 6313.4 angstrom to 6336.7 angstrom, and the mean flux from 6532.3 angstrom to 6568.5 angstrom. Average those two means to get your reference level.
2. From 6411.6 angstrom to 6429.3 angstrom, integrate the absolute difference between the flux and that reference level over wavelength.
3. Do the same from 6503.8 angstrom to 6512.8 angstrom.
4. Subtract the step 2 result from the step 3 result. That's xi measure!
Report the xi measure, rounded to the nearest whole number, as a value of 9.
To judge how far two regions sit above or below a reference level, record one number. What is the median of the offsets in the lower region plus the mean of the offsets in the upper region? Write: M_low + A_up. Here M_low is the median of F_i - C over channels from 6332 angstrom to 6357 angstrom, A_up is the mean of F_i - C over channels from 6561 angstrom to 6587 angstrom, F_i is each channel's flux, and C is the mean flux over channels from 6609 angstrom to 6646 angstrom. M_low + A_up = -2.8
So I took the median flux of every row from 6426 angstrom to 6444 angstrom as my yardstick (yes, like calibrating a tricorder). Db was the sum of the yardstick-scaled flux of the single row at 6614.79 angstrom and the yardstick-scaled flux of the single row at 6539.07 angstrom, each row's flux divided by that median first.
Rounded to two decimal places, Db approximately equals 2.14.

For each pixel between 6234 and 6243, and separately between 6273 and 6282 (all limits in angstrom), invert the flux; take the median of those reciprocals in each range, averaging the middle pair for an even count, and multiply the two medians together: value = 0.0019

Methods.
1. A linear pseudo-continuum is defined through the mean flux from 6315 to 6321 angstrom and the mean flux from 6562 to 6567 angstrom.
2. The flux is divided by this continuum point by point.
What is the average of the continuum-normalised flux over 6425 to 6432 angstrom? 1.03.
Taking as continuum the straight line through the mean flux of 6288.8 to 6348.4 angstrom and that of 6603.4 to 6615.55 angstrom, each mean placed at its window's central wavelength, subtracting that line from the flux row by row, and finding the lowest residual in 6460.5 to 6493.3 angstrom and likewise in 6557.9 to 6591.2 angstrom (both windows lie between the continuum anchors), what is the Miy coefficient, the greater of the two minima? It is -3.4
